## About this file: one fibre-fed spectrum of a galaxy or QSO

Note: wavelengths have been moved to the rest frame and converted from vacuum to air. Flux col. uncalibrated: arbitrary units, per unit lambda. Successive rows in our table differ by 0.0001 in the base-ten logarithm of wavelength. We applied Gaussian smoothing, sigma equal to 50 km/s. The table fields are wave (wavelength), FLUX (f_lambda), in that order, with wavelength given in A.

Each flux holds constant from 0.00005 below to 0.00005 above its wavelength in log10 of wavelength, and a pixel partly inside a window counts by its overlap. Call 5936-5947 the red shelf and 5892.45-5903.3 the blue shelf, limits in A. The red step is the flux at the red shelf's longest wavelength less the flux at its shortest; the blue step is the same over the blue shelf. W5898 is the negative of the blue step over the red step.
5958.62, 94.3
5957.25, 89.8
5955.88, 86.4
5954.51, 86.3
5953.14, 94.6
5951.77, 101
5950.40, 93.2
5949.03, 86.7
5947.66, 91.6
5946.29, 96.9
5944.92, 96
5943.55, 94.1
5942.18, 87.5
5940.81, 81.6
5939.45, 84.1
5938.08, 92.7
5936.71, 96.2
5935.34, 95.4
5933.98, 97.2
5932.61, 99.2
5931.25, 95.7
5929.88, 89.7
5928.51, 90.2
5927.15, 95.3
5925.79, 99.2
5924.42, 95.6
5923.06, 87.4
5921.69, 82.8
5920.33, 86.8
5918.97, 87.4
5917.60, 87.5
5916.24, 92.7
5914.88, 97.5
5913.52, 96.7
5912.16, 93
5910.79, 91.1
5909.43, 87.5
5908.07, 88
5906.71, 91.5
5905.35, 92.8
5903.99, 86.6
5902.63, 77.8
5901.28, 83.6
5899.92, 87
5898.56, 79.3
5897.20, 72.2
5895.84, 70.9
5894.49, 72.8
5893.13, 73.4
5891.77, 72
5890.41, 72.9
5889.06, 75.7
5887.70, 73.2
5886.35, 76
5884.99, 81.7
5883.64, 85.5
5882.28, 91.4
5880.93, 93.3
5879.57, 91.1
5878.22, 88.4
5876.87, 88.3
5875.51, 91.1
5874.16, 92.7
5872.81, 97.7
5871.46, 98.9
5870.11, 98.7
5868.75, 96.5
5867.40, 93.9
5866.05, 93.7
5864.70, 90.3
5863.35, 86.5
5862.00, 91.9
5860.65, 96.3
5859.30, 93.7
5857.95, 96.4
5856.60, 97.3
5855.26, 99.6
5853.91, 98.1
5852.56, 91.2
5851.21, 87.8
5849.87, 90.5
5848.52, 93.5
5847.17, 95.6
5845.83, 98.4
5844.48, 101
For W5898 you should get -6.3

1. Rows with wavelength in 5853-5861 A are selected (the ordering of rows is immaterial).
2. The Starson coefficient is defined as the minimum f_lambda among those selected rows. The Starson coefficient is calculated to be 93.7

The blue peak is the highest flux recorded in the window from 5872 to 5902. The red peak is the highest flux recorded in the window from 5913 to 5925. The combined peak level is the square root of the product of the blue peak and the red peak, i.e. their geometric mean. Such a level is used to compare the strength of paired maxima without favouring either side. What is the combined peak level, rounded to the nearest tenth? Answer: 97.6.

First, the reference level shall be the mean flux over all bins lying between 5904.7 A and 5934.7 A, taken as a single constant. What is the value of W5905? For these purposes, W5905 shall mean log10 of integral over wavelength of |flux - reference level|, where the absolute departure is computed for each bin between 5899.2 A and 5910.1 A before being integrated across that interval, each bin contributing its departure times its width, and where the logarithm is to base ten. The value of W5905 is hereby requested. 1.77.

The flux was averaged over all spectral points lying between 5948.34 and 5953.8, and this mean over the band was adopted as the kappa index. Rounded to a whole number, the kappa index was 94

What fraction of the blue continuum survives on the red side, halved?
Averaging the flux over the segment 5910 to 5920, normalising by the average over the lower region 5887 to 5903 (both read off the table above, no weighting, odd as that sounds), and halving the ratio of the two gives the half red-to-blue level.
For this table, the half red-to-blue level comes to 0.61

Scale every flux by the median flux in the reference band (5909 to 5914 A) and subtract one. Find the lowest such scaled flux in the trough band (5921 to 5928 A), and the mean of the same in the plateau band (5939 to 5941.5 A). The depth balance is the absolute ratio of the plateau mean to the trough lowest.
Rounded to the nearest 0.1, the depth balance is 1.0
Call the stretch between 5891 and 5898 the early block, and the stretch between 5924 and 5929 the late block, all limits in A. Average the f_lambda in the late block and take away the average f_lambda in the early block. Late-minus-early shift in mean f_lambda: 23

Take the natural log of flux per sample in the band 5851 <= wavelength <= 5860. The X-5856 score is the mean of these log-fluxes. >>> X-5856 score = 4.55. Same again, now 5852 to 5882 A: 4.54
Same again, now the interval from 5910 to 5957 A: 4.52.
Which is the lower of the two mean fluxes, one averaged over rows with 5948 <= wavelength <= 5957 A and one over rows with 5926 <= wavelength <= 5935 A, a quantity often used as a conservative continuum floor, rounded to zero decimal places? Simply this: 91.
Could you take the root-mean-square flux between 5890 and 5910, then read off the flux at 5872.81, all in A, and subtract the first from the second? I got 16.8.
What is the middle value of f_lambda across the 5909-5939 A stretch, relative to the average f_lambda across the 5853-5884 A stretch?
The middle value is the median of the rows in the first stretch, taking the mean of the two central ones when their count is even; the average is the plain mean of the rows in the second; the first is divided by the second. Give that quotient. 0.99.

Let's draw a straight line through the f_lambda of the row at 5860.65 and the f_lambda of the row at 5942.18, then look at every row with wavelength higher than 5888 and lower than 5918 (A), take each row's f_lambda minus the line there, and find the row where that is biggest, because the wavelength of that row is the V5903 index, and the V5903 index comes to 5914.88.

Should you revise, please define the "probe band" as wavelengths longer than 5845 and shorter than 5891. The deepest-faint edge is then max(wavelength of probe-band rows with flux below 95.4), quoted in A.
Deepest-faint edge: 5890.41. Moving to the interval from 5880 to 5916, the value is 5912.16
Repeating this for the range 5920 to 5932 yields 5929.88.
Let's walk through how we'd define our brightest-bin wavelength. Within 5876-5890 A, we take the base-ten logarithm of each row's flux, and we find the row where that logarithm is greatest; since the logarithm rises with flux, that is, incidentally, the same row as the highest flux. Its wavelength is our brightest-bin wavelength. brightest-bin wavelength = 5880.93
